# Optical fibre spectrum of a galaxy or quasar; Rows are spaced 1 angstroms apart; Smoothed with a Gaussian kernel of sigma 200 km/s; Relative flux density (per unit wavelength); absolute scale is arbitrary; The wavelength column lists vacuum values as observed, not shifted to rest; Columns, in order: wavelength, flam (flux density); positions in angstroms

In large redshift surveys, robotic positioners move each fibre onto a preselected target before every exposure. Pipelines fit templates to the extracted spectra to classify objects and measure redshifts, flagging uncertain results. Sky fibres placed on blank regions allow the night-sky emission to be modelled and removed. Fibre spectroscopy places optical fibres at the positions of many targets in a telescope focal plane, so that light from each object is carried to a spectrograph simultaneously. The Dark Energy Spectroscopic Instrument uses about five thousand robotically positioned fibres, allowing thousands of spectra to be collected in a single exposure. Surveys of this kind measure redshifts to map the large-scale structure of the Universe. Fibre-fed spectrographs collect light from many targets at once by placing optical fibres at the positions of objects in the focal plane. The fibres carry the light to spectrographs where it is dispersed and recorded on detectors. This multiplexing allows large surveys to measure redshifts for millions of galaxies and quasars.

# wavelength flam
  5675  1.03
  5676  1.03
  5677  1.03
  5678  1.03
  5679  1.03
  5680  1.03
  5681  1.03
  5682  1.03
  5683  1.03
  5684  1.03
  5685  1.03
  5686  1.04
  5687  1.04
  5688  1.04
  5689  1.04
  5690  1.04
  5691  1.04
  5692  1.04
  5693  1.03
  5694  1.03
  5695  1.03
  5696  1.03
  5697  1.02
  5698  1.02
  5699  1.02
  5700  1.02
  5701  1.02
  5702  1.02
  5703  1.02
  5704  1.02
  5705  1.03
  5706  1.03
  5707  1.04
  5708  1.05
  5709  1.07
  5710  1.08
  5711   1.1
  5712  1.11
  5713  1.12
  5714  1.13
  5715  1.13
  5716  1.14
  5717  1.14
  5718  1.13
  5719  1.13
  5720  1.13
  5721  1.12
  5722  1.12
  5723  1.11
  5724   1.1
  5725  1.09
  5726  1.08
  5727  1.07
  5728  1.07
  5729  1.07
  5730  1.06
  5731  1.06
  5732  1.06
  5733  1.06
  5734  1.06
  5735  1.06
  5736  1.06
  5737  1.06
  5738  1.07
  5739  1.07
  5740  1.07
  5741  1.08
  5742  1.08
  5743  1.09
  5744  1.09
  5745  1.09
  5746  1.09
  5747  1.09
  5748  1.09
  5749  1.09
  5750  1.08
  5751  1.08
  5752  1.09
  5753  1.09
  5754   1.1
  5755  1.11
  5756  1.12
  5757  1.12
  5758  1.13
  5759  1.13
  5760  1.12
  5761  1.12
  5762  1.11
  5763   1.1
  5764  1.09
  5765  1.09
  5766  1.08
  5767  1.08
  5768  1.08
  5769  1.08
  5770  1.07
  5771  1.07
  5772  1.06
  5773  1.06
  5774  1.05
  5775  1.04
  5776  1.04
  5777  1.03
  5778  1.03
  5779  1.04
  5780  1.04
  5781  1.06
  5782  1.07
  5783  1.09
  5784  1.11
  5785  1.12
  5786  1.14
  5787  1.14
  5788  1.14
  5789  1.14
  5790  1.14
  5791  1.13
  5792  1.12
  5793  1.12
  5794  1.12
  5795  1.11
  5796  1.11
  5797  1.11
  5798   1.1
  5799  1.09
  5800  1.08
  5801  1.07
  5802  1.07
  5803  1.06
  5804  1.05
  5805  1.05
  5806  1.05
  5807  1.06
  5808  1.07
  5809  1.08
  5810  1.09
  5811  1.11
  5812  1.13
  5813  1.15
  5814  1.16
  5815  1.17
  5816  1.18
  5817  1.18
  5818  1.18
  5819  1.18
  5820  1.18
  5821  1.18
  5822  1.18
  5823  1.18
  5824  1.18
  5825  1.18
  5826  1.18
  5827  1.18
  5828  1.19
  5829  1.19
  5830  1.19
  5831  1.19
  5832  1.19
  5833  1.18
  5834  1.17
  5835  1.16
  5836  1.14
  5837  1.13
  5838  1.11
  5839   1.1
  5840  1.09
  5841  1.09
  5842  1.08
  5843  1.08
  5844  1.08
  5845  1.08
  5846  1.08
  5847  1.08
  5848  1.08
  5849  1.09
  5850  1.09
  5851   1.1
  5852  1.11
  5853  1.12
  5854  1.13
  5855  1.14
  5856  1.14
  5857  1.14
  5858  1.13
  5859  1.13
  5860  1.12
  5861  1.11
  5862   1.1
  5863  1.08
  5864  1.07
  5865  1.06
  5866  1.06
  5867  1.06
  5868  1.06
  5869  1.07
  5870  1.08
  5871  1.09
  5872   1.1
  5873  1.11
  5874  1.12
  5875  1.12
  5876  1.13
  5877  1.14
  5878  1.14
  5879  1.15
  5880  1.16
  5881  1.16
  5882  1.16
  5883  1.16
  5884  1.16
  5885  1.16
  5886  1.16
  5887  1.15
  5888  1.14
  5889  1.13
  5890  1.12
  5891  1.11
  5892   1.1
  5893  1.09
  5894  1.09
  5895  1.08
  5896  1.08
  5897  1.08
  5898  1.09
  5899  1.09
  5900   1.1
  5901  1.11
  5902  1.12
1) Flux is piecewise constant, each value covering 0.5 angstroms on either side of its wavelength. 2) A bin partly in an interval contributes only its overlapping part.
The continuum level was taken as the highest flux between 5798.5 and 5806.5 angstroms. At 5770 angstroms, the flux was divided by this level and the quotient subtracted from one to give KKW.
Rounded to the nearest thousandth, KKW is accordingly 0.018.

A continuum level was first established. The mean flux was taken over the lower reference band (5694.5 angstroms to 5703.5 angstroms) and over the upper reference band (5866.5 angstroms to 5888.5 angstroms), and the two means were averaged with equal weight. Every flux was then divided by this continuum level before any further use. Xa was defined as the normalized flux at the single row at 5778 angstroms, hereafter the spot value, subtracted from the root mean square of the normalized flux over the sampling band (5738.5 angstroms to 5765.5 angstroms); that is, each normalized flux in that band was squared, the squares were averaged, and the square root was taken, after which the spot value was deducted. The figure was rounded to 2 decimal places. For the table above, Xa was 0.06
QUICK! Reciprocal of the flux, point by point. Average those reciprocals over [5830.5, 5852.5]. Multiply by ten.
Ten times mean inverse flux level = 8.99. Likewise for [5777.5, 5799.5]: 9.07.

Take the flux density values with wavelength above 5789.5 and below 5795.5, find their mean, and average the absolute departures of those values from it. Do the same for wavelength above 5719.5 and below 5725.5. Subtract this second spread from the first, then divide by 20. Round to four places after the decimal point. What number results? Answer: -0.0002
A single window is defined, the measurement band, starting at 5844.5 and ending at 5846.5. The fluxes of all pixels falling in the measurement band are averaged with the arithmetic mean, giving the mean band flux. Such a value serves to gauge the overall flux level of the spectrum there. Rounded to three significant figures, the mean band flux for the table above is 1.08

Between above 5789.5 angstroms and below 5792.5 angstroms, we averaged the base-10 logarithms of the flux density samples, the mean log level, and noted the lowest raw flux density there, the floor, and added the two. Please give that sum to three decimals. 1.173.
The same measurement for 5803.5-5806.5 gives 1.071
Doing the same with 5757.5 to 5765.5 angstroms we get 1.136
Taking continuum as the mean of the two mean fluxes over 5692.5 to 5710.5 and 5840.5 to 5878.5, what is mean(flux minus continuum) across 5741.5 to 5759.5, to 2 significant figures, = 0.032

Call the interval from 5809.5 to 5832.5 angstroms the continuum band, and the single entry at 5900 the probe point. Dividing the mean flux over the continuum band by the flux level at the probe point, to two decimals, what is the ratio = 1.06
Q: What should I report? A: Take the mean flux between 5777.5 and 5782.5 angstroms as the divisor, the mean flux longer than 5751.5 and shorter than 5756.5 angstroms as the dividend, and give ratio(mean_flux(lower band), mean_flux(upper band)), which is 1.05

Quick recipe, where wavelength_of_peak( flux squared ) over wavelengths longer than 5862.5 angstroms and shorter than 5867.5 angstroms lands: 5863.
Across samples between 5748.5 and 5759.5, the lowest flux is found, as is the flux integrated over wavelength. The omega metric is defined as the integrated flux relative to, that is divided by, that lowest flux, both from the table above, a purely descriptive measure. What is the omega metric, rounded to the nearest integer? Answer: 11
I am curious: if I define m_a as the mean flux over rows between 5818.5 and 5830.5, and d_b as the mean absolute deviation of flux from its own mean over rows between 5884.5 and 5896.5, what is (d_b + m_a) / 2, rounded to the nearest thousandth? 0.604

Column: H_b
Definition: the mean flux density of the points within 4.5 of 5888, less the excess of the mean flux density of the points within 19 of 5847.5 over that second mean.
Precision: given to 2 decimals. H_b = 1.16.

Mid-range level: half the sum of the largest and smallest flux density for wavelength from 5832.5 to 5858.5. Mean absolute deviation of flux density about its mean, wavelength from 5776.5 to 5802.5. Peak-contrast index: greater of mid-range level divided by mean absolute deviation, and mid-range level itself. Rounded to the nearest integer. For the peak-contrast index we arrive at 37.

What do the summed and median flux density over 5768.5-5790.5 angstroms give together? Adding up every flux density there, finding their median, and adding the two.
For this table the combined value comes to 24.8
